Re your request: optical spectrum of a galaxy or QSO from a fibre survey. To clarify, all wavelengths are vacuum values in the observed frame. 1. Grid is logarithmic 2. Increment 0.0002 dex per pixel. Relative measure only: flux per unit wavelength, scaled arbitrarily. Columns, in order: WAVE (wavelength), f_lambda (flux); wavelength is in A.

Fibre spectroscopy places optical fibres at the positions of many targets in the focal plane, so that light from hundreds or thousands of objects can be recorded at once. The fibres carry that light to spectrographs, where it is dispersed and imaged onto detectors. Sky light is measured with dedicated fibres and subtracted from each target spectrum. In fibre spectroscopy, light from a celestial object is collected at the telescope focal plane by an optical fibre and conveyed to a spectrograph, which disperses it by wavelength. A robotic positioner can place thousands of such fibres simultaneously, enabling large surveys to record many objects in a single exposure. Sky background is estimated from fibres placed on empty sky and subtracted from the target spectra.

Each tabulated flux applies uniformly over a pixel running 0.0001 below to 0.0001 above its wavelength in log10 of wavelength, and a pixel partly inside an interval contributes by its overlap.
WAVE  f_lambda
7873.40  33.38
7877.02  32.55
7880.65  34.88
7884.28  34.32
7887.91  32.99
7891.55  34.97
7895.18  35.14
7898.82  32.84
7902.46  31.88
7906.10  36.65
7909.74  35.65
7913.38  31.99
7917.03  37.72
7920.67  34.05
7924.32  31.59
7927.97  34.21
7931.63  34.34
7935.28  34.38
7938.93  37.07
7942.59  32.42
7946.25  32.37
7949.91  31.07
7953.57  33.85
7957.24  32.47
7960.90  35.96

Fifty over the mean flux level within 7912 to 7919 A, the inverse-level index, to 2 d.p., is 1.43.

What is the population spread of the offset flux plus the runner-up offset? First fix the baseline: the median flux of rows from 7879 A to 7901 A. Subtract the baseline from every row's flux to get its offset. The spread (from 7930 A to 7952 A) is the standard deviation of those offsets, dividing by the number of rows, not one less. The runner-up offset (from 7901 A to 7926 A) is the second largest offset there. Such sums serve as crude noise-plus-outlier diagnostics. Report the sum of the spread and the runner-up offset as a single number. 3.99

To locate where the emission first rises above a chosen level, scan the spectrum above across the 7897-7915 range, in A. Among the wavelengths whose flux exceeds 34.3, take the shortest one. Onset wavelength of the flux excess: 7906.10 A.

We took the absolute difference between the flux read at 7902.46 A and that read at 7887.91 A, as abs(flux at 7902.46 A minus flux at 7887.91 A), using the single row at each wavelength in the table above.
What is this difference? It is 1.1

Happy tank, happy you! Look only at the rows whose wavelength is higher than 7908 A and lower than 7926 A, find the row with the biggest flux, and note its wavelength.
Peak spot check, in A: 7917.03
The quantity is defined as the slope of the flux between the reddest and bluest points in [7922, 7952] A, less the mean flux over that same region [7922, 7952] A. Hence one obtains -33.5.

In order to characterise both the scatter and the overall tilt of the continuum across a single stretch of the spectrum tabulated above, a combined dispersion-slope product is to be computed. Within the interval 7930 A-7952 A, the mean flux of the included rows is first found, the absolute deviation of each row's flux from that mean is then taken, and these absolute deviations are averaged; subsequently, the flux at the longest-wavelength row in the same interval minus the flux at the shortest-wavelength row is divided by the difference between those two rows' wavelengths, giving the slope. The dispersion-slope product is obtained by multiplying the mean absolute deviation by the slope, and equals -0.30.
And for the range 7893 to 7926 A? -0.23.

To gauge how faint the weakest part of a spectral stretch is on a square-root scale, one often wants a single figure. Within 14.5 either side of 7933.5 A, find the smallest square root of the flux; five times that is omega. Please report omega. 28.1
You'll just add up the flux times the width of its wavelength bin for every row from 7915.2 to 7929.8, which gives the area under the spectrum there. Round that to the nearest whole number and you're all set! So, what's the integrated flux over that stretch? 502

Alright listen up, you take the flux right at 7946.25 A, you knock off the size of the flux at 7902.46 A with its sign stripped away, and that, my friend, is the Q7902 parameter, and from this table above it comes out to 0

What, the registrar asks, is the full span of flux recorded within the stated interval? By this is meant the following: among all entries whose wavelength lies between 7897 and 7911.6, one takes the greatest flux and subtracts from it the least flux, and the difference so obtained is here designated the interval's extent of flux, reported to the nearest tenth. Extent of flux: 4.8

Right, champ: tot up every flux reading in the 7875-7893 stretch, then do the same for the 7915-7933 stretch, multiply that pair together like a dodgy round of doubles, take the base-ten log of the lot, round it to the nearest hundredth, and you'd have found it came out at 4.47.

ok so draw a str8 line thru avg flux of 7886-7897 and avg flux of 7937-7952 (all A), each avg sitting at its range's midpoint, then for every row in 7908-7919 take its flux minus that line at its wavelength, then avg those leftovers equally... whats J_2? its 1.2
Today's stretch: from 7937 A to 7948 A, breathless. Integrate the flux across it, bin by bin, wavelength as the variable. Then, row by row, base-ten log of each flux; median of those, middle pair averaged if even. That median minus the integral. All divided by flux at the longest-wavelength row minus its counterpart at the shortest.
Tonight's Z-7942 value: 79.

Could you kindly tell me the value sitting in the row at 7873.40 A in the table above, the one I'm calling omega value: 33.38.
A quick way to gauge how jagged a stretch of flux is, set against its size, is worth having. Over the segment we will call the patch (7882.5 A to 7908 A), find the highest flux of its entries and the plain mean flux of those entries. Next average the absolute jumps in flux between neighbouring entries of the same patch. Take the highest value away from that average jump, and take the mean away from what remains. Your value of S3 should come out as -68.8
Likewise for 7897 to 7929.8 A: -68.7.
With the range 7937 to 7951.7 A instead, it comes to -68.3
